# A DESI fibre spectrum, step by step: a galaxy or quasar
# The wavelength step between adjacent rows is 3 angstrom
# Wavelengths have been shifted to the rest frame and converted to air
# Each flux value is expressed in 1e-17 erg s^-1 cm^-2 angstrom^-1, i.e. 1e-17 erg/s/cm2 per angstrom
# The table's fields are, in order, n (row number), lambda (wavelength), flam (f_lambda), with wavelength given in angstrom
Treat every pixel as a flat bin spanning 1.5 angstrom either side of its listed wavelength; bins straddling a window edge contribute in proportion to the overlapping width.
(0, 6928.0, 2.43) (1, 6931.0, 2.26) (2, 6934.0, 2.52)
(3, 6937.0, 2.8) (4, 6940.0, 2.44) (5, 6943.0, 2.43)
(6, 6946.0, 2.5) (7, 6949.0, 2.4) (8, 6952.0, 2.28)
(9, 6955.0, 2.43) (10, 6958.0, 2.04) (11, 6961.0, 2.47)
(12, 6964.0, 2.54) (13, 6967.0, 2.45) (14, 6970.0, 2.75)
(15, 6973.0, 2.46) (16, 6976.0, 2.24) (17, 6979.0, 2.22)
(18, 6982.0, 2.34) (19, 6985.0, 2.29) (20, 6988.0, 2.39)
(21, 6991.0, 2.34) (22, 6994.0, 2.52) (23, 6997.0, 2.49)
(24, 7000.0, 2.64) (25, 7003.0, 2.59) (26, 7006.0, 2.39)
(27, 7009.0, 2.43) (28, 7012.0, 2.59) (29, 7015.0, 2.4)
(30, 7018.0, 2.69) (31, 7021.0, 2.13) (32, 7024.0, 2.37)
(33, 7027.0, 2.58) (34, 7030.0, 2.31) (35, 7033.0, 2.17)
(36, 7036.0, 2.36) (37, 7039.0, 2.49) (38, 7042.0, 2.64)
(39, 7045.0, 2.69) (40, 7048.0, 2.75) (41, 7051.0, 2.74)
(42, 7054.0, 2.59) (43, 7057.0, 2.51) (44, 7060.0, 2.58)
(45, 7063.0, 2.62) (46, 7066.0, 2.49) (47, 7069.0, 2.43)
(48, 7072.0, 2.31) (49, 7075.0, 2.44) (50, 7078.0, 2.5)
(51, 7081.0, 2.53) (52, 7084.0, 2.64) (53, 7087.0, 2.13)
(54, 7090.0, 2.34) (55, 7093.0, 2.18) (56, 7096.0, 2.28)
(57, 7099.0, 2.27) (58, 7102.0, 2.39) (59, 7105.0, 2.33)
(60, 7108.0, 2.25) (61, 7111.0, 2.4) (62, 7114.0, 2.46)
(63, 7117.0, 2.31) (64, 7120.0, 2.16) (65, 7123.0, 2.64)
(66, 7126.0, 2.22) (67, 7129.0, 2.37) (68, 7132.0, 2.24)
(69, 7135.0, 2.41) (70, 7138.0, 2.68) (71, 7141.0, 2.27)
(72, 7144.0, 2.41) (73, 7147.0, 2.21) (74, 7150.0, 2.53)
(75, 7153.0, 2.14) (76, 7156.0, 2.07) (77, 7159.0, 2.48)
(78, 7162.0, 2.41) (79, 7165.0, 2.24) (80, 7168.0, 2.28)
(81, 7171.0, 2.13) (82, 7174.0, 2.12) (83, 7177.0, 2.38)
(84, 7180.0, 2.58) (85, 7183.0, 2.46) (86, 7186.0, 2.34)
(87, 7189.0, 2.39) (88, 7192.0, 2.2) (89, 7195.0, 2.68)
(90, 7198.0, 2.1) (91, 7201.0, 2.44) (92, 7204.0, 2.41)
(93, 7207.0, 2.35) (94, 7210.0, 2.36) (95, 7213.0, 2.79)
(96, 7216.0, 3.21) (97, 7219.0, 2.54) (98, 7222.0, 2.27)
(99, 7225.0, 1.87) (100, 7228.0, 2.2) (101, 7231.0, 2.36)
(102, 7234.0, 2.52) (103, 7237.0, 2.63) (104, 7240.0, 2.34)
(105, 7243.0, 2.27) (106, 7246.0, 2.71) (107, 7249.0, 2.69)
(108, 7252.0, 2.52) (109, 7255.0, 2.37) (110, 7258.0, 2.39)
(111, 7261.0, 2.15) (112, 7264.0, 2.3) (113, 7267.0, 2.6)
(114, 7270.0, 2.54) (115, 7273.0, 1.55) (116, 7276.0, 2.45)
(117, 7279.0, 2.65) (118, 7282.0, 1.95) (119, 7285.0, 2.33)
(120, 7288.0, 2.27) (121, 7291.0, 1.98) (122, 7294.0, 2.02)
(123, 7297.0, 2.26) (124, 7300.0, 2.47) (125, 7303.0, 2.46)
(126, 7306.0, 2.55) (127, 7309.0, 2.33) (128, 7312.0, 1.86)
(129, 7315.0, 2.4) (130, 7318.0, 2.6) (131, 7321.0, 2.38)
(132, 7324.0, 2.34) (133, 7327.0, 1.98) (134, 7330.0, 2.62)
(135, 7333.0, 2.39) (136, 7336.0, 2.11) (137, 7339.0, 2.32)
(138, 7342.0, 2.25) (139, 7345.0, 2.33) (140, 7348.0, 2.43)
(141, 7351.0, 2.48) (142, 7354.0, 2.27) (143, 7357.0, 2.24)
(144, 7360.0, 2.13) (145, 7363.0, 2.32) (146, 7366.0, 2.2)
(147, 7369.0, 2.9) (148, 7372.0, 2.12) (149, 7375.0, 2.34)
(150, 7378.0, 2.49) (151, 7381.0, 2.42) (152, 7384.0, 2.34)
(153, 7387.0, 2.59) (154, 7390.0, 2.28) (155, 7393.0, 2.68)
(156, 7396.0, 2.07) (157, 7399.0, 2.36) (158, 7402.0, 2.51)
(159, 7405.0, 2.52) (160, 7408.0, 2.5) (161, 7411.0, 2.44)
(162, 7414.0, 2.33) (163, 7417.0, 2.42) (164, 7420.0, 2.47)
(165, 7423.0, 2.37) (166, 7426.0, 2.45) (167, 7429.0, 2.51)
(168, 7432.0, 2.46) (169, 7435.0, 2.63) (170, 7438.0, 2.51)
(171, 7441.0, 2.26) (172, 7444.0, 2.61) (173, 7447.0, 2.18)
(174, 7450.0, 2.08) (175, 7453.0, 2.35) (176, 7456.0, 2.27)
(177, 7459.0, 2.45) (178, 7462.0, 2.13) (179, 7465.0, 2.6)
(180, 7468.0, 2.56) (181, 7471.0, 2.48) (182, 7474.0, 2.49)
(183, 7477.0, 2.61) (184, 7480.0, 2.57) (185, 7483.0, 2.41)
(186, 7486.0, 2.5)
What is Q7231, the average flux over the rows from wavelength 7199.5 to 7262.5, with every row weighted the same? 2.45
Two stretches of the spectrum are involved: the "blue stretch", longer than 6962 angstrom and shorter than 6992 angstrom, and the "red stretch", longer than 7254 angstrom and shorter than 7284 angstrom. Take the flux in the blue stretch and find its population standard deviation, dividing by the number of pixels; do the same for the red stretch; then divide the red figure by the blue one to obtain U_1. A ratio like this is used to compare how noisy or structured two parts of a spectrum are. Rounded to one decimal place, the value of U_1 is 2.1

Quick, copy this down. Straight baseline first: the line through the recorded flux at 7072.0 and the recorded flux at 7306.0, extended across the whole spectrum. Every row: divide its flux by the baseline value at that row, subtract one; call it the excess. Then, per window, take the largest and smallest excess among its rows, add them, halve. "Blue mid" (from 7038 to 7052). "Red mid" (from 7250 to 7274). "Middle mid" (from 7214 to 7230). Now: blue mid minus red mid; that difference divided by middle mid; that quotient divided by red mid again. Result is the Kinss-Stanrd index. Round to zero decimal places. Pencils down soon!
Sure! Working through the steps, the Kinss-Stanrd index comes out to -58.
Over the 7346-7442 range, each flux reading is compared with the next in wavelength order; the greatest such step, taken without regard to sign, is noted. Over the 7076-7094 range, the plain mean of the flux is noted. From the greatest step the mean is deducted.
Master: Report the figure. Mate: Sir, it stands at -1.61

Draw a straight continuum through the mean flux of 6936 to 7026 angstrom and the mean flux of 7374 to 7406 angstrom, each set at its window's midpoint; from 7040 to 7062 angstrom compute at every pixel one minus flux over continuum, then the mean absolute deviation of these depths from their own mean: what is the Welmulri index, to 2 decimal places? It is 0.03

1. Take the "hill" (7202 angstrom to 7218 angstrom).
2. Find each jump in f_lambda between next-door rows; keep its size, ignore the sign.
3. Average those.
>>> 0.230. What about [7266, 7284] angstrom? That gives 0.570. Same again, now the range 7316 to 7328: 0.207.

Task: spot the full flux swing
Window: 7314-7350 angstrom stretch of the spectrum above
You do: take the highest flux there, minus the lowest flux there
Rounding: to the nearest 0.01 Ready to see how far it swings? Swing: 0.64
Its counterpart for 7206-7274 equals 1.66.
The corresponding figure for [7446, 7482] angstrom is 0.53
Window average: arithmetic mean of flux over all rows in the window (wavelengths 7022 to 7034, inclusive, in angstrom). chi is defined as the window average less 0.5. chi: 1.86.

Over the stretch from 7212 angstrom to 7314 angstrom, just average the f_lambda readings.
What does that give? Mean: 2.36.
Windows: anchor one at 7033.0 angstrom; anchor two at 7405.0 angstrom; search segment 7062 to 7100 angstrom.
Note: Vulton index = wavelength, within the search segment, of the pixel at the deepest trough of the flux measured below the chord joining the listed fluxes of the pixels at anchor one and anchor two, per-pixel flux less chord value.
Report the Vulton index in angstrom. 7087.0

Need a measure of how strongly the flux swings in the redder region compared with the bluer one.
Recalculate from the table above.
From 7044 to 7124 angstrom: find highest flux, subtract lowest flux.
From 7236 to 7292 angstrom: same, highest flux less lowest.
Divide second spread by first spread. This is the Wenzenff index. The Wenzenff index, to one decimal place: 1.9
